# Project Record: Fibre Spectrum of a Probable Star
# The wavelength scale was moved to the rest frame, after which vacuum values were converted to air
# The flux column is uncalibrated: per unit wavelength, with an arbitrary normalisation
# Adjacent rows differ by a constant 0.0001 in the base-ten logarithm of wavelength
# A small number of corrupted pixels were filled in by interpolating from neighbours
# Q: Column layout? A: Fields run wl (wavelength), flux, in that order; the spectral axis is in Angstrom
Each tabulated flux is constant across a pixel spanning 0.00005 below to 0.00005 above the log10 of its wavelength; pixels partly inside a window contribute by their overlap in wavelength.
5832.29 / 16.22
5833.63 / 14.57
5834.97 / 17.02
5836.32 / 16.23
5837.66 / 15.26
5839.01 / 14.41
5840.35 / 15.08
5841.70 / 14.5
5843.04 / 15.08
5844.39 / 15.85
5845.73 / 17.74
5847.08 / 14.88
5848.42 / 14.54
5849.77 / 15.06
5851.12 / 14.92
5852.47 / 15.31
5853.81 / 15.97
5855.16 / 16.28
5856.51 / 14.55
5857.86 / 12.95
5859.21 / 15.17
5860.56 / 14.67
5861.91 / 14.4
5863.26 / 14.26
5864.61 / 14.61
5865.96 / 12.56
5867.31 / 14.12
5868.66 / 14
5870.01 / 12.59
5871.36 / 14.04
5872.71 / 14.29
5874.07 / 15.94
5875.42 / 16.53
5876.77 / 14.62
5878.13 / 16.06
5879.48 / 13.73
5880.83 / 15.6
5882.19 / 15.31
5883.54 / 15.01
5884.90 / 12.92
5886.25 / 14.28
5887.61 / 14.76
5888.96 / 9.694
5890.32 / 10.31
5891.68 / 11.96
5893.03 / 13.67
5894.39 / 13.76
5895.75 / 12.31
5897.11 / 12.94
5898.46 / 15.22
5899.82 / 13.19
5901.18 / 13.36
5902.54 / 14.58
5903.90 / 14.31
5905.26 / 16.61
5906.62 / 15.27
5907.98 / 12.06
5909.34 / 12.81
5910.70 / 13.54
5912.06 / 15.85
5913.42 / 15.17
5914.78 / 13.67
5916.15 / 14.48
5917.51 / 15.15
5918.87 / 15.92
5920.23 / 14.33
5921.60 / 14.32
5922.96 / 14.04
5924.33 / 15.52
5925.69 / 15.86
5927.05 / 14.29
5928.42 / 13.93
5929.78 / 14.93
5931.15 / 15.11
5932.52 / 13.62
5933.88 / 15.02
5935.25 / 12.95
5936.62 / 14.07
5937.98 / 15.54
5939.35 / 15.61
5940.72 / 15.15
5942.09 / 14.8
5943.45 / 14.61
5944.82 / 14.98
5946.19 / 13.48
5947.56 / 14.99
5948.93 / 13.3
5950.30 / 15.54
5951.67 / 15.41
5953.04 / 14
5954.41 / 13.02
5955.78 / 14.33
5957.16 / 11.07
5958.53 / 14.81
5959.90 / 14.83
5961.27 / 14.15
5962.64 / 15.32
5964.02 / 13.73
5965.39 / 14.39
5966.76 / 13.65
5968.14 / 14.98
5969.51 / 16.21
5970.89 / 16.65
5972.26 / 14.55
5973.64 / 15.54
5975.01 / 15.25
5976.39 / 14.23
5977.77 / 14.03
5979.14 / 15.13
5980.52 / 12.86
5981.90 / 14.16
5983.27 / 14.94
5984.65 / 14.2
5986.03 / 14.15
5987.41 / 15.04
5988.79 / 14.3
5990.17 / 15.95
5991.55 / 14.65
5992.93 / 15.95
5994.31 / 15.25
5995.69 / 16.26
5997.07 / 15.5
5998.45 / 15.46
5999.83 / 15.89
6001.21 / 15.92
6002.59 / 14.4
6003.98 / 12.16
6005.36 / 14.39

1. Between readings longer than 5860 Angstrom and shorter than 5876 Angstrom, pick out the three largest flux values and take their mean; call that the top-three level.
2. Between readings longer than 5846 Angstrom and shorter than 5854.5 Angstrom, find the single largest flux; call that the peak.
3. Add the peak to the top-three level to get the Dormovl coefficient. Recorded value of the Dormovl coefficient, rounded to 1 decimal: 31.7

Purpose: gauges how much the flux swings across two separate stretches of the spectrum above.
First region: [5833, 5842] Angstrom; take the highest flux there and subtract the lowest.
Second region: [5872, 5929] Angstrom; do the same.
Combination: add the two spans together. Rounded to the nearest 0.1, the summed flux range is 9.5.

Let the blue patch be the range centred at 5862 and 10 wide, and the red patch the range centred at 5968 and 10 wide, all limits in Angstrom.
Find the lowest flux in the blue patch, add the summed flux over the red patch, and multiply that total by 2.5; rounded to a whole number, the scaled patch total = 292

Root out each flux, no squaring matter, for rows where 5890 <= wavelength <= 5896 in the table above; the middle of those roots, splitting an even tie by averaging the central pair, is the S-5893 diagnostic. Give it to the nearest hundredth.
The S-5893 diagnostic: 3.51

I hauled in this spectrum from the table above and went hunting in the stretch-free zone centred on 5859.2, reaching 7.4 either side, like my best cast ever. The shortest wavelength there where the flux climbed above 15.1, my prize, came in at 5852.47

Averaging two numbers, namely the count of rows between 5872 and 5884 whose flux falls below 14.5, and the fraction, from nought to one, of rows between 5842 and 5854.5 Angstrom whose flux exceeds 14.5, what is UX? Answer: 1.5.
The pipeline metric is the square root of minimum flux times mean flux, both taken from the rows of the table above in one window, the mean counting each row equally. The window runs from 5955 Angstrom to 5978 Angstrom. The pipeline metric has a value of 12.7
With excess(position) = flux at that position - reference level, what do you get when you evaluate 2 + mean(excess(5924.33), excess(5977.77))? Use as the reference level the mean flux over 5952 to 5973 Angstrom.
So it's 2.4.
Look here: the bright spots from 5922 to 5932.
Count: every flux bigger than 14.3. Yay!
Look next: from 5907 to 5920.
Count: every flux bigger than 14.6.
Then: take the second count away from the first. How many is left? 0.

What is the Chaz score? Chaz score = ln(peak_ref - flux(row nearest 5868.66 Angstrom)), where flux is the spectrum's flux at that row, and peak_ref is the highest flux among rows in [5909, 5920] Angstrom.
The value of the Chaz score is 0.65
